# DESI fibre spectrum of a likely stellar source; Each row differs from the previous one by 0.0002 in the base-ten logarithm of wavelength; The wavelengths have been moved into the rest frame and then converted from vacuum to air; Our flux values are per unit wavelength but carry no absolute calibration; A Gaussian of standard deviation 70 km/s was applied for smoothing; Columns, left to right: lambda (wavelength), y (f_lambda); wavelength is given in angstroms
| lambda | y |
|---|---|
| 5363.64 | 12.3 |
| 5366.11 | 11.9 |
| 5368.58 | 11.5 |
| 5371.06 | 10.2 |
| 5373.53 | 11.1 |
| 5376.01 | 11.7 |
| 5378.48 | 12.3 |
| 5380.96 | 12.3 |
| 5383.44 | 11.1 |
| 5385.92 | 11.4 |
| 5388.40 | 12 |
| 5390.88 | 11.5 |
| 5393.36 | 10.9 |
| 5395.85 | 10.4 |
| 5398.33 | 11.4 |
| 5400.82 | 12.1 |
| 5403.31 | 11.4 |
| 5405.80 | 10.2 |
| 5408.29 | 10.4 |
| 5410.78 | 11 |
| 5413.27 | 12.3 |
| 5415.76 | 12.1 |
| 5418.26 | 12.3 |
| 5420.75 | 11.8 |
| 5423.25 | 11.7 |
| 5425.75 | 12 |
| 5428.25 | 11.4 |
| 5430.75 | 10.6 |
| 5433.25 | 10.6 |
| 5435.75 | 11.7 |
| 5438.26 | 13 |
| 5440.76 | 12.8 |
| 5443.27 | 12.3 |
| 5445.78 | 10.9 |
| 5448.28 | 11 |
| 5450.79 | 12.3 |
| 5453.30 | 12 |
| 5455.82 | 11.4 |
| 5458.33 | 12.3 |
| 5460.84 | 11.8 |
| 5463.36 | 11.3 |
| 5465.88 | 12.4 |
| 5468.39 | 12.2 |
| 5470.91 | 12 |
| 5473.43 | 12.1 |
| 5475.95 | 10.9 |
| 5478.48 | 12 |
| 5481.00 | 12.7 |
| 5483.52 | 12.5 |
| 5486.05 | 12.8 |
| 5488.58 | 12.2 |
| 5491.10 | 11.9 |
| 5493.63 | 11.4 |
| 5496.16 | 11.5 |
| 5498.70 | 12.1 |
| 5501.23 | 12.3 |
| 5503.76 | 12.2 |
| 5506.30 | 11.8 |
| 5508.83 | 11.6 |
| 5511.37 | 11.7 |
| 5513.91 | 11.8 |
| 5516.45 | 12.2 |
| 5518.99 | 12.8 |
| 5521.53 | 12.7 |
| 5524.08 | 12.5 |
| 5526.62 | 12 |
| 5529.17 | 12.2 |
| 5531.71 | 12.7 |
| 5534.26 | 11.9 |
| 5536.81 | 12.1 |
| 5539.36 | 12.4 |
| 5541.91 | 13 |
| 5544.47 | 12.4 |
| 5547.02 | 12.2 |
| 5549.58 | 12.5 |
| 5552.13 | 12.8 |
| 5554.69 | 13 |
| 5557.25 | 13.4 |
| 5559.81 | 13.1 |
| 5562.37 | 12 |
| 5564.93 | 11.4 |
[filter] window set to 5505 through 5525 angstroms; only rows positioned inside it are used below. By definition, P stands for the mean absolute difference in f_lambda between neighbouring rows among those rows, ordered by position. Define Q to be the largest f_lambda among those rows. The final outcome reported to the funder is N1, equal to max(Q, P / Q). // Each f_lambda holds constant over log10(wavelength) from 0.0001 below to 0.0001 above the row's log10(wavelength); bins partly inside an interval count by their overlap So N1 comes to 12.80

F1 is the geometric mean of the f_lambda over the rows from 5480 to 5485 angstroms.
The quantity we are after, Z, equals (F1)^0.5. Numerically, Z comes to 3.55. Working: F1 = 12.6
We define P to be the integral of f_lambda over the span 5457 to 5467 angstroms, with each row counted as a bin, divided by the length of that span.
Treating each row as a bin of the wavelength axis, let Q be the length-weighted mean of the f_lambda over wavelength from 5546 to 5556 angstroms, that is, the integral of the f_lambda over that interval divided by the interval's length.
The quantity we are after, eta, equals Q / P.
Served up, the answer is 1.06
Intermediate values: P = 11.9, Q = 12.6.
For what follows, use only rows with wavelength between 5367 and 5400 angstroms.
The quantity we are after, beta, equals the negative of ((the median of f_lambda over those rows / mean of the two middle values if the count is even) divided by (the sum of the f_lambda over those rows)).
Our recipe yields -0.0771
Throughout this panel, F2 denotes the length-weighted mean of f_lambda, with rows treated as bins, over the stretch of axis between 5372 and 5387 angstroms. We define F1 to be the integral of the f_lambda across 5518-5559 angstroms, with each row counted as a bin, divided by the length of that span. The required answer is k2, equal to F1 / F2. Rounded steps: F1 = 12.5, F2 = 11.6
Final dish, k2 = 1.08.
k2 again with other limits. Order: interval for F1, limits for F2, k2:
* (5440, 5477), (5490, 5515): 1.00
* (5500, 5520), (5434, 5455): 1.01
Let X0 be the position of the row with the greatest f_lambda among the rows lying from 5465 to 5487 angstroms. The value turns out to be 5486.05 angstroms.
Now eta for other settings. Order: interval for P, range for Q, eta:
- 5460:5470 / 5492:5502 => 0.99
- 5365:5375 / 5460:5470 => 1.07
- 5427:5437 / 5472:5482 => 1.07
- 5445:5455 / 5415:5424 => 1.03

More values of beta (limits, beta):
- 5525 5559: -0.0763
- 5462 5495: -0.0774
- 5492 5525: -0.0773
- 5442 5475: -0.0779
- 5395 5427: -0.0785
